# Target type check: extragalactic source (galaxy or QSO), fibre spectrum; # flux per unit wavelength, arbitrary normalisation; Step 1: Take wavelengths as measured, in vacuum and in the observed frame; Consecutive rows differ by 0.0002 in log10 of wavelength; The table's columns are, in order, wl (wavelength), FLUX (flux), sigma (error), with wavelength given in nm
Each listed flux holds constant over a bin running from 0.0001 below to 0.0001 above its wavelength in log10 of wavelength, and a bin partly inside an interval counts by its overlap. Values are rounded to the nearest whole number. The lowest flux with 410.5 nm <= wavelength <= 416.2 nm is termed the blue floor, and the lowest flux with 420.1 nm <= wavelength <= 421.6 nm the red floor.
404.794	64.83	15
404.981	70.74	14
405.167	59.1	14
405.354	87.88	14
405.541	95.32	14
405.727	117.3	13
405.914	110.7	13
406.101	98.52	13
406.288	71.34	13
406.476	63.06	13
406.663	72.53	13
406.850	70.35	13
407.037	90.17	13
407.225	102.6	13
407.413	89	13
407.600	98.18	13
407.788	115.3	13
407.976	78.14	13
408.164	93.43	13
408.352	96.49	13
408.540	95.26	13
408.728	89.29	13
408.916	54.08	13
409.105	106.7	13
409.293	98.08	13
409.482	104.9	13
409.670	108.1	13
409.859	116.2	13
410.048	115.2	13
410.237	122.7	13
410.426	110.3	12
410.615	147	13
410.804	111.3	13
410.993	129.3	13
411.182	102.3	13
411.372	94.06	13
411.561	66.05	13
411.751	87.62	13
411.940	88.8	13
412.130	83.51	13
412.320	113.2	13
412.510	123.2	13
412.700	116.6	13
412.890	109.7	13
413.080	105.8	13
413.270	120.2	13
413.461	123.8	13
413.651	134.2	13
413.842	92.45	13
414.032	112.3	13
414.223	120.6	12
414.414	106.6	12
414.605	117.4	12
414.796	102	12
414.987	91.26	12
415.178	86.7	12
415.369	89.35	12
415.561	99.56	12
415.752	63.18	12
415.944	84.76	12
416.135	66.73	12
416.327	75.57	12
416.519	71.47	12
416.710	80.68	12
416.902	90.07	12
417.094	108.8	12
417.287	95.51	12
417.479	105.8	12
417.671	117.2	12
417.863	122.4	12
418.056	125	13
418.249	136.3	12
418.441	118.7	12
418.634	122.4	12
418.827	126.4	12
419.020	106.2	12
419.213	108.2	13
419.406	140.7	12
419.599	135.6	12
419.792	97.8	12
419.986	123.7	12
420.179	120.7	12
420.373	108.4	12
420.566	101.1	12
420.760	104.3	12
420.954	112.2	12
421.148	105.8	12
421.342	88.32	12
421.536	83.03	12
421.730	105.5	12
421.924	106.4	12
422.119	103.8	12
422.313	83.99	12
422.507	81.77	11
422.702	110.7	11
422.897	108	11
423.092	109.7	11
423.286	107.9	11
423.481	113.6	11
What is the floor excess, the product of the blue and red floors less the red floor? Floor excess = 5163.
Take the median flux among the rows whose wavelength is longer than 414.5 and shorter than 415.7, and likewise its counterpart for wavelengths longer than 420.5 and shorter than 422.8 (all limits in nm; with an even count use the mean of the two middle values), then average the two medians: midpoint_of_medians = 100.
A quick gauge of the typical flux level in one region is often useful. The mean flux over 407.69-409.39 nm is 92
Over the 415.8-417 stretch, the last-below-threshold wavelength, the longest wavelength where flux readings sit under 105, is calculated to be 416.902 nm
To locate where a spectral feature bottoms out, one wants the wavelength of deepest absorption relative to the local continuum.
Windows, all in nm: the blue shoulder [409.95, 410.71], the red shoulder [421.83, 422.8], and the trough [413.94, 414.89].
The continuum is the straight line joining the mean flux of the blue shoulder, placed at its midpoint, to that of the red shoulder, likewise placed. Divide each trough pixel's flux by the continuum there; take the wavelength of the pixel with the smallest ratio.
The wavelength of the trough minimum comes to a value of 414.796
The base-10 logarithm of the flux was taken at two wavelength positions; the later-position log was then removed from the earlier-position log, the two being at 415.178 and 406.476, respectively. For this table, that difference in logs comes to -0.14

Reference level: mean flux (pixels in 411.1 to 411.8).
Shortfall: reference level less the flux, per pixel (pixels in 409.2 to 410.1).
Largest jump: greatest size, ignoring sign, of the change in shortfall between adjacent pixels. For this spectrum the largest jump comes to 8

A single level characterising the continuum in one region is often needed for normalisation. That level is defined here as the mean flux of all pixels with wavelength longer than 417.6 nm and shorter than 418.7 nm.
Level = 124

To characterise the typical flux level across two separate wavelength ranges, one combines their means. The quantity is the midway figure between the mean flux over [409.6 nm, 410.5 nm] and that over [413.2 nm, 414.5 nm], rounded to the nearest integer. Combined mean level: 115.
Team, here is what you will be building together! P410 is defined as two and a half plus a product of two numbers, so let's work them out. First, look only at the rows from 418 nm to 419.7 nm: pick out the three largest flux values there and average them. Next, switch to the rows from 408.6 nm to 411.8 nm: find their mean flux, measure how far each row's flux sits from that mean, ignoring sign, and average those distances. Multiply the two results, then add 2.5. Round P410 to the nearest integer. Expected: 2179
